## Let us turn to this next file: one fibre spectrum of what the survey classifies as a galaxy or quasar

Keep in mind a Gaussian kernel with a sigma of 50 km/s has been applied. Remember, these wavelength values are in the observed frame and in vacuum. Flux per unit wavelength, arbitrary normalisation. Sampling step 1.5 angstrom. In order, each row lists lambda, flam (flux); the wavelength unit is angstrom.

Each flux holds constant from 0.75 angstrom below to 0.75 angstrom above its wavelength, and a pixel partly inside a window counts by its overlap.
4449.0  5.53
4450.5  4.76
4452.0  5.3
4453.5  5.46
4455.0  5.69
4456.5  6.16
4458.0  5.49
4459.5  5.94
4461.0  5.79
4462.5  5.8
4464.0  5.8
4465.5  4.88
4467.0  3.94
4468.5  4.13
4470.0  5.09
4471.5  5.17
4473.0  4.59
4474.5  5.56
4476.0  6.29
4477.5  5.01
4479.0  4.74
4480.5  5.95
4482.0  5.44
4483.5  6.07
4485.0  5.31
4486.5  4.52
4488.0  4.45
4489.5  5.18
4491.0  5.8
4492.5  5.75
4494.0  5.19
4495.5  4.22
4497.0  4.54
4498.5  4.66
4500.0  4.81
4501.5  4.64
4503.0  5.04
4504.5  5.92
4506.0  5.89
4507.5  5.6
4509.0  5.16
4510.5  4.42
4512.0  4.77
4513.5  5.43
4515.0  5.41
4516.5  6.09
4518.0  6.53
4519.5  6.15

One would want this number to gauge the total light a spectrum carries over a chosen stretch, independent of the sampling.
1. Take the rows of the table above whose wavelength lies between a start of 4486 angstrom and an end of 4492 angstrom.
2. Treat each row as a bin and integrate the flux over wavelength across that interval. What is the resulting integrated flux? 30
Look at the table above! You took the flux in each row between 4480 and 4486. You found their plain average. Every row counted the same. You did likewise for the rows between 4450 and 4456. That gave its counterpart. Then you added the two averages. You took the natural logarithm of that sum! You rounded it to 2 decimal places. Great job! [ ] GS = 2.40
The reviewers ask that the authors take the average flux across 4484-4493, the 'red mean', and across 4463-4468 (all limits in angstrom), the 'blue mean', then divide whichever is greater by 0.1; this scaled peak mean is 52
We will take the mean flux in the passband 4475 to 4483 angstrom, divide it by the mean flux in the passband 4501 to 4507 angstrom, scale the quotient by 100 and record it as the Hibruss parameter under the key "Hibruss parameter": 102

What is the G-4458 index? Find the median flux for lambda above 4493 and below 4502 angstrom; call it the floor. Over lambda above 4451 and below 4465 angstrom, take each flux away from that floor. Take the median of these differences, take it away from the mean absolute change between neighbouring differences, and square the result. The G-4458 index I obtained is 2.0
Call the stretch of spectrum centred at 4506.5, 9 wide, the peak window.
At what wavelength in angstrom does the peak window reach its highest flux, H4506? 4504.5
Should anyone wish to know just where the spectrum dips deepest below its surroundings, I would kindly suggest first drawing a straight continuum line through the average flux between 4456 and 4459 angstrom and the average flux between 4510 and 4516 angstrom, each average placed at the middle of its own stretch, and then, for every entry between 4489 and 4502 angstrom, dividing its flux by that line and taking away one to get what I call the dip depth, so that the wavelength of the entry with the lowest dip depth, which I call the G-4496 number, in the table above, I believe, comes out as 4495.5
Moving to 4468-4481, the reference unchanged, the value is 4468.5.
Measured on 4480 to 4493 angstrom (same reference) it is 4488.0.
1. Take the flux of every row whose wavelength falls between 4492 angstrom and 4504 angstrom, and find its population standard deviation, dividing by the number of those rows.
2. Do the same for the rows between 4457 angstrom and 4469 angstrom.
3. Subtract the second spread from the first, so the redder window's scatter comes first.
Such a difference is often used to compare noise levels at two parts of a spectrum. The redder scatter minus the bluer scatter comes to -0.314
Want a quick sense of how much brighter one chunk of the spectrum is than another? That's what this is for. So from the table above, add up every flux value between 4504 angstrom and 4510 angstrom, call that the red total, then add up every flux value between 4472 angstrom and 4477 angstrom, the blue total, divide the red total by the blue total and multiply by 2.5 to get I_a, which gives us 3.4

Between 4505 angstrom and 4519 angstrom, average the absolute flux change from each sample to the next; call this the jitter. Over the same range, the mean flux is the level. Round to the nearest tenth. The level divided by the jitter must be 12.1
